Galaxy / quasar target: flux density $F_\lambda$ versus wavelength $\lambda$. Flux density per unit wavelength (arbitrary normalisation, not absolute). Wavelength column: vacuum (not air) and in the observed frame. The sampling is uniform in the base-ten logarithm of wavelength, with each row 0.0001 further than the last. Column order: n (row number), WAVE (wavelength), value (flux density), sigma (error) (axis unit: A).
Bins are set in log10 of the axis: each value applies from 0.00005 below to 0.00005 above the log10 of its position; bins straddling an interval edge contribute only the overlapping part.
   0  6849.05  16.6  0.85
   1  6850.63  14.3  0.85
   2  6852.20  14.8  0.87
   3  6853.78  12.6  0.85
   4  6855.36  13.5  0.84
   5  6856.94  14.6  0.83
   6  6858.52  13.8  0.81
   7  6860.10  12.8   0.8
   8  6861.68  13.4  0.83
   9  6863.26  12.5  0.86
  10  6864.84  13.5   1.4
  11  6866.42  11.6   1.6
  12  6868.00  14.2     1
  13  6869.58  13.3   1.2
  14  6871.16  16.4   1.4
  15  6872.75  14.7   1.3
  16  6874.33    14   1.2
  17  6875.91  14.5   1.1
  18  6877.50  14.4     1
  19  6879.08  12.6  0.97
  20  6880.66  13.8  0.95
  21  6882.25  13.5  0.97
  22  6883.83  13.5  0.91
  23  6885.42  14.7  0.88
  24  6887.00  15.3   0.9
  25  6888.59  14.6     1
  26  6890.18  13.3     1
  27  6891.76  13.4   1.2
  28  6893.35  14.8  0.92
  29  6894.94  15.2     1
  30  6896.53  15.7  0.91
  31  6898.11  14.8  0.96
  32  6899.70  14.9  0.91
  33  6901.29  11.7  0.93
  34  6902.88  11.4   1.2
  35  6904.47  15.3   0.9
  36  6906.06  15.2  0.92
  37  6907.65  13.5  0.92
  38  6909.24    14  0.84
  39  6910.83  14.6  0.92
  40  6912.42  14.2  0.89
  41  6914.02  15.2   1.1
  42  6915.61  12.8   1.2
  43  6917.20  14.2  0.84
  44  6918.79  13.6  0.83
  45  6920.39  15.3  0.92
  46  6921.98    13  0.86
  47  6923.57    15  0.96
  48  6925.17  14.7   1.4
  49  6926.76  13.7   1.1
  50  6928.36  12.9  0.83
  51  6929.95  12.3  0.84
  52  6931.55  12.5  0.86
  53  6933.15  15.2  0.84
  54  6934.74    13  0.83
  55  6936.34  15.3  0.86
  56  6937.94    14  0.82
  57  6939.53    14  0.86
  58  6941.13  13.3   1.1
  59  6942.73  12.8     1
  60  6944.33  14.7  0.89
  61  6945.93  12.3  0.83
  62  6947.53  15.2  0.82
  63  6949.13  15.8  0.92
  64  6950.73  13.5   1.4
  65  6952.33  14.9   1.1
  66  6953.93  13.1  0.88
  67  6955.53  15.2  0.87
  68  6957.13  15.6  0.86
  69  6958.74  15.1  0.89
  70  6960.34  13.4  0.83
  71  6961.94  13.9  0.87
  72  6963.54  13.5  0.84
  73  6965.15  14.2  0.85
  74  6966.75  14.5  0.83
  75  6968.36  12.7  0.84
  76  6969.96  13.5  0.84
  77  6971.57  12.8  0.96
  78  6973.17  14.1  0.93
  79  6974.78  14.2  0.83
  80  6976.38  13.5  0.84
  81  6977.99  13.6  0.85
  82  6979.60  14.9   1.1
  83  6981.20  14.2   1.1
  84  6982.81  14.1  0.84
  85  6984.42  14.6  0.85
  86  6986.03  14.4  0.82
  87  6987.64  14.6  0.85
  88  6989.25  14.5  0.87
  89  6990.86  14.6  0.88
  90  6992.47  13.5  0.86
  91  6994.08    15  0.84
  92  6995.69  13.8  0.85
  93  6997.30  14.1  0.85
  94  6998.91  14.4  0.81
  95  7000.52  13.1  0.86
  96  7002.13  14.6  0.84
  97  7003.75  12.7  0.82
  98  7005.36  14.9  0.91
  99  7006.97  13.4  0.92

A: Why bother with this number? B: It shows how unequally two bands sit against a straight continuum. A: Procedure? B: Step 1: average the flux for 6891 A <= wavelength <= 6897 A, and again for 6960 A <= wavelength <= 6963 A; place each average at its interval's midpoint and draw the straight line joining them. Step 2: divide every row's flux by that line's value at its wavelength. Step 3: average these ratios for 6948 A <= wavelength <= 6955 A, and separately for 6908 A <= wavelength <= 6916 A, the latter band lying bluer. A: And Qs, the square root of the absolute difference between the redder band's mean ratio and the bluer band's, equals 0.24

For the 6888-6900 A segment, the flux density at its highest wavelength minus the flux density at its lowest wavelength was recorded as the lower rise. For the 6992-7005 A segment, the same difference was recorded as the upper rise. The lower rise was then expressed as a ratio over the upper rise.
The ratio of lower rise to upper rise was -0.4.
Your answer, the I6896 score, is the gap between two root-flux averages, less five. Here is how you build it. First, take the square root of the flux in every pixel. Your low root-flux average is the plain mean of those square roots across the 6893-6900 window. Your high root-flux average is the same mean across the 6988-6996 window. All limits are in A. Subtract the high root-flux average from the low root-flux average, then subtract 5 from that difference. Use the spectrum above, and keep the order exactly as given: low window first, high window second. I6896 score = -4.90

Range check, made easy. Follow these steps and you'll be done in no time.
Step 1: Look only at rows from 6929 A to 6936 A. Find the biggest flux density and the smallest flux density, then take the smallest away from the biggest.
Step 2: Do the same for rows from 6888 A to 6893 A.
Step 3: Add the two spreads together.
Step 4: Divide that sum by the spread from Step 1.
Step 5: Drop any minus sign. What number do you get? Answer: 1.4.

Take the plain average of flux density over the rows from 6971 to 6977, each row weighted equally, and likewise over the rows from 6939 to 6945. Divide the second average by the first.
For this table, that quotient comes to 1.00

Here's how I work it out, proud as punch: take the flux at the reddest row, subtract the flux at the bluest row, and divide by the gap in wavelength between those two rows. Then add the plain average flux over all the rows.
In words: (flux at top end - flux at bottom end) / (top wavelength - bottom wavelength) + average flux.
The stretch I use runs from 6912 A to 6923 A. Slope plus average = 13.9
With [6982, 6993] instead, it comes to 14.3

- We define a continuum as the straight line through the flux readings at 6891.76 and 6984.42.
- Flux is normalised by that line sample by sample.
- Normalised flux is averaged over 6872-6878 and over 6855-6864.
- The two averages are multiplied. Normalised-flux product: 1.13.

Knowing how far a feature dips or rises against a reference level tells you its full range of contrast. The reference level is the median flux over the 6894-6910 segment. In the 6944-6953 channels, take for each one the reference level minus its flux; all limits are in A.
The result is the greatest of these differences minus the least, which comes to 3.5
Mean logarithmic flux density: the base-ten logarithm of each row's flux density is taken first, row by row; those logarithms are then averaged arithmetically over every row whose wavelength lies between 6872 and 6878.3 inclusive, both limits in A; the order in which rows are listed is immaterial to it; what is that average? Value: 1.16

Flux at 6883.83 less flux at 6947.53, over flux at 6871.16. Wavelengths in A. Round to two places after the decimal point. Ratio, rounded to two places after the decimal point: -0.10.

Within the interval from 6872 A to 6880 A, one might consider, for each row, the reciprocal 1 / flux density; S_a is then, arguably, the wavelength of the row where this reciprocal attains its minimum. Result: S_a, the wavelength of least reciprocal 6872.75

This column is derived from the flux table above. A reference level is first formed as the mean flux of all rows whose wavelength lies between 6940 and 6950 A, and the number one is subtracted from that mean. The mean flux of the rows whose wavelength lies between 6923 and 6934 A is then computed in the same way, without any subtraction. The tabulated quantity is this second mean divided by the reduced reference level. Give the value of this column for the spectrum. 1.06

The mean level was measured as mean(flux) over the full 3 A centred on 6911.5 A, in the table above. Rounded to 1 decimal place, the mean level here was 14.4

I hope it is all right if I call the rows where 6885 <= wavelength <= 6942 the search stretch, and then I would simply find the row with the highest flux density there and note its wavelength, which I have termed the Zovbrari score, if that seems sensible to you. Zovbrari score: 6896.53 A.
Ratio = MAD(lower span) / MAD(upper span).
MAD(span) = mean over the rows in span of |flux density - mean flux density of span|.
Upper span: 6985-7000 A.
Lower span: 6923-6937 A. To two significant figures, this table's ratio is 3.1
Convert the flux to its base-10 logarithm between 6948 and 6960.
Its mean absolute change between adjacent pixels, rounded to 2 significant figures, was 0.043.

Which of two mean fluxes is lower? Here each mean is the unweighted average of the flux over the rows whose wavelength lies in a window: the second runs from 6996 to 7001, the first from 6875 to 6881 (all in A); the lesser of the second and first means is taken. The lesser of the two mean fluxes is 13.8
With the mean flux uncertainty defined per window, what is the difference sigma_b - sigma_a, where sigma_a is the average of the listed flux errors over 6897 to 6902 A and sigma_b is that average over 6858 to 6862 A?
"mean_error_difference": -0.12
